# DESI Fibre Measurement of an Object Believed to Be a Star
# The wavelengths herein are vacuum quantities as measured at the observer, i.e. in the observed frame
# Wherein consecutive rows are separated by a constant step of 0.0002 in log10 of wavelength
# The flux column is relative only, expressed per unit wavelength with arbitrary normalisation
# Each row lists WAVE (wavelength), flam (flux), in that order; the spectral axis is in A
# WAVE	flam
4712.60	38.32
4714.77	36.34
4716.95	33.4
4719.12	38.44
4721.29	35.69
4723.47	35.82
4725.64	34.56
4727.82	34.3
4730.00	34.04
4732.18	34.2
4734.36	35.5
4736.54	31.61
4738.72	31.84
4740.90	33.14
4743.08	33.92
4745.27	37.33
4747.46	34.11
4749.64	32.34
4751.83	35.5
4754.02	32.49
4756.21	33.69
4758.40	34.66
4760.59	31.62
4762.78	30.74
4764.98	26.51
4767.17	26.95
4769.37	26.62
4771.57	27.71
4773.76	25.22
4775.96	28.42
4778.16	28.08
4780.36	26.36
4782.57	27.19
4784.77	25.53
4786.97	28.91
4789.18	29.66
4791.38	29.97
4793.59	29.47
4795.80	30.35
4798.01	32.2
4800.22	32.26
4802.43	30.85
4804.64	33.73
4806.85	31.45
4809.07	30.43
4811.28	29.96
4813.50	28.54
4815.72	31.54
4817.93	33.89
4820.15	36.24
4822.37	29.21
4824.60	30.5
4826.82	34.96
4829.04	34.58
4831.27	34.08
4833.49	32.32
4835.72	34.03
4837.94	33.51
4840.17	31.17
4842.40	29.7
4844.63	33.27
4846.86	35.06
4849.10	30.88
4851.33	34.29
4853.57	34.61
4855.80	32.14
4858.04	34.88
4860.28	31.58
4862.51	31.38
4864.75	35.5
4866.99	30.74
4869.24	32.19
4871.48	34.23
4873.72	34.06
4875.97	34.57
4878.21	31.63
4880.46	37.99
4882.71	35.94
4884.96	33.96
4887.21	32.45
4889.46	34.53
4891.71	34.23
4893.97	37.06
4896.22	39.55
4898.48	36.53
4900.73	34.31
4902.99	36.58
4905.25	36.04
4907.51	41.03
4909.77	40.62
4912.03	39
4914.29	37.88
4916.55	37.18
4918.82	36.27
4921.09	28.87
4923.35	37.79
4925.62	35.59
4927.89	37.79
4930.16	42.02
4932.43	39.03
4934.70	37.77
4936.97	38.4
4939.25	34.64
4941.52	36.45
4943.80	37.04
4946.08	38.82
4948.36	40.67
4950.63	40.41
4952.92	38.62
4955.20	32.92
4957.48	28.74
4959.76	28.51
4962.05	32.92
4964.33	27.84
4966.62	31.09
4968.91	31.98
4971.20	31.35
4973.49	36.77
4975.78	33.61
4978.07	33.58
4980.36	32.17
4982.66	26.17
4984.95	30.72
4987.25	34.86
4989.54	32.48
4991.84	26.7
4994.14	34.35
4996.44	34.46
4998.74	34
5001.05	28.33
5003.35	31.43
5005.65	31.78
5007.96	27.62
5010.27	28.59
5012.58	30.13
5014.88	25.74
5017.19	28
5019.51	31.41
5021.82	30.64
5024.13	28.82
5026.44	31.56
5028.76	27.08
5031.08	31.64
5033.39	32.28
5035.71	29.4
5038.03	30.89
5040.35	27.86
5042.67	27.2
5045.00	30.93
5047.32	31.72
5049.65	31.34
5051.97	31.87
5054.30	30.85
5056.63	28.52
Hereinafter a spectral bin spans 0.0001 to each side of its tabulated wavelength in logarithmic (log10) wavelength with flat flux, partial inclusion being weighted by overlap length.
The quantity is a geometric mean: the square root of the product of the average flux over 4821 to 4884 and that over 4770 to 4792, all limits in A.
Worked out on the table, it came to 30.3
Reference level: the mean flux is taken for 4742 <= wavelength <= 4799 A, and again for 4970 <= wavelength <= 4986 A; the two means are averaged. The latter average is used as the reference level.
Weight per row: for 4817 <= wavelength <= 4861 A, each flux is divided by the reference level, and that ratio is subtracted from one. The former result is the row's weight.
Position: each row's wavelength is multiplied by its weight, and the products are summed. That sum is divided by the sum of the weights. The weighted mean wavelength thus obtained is 4838.7 A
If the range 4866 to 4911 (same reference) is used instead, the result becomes 4894.4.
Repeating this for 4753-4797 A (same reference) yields 4780.9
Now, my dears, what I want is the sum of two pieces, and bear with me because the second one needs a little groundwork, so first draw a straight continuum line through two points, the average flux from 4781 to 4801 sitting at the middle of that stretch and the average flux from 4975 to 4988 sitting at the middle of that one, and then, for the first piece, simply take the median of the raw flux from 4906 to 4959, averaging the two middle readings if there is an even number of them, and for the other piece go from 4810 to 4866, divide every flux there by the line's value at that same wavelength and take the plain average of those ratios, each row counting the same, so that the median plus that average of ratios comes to 38.9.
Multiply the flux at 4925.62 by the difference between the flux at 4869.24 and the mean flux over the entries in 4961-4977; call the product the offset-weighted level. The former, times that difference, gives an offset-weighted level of -1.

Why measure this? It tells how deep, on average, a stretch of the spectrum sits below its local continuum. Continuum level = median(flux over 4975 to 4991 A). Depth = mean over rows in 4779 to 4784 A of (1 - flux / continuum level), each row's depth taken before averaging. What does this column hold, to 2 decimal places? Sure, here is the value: 0.18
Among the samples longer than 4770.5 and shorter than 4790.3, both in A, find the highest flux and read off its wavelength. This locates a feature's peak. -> 4789.18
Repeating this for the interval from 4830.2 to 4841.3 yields 4831.27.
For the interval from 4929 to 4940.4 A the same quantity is 4930.16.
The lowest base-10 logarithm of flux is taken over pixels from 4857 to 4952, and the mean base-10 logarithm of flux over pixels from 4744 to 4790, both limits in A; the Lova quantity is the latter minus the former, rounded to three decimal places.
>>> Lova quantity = 0.013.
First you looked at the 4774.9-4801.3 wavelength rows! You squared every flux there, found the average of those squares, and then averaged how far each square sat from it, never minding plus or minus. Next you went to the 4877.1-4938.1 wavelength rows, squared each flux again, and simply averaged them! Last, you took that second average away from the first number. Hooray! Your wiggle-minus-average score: -1259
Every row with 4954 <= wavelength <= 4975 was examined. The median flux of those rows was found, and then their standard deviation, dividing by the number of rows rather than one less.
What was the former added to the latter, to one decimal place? 34.0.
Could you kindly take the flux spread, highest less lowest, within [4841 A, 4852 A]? 5.4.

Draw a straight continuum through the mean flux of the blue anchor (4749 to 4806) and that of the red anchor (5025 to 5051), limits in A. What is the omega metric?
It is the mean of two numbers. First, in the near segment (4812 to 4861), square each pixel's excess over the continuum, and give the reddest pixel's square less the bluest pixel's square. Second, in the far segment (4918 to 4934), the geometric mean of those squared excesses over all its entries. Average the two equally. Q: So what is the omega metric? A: 18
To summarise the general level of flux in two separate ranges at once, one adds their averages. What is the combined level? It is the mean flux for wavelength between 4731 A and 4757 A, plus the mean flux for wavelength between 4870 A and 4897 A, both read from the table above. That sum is 69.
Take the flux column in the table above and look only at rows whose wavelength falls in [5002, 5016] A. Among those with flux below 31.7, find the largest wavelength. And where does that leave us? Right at 5014.88 A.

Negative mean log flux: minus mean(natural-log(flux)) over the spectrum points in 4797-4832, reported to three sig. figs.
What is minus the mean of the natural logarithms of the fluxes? -3.47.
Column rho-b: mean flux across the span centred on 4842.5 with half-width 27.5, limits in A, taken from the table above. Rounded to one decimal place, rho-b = 32.9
